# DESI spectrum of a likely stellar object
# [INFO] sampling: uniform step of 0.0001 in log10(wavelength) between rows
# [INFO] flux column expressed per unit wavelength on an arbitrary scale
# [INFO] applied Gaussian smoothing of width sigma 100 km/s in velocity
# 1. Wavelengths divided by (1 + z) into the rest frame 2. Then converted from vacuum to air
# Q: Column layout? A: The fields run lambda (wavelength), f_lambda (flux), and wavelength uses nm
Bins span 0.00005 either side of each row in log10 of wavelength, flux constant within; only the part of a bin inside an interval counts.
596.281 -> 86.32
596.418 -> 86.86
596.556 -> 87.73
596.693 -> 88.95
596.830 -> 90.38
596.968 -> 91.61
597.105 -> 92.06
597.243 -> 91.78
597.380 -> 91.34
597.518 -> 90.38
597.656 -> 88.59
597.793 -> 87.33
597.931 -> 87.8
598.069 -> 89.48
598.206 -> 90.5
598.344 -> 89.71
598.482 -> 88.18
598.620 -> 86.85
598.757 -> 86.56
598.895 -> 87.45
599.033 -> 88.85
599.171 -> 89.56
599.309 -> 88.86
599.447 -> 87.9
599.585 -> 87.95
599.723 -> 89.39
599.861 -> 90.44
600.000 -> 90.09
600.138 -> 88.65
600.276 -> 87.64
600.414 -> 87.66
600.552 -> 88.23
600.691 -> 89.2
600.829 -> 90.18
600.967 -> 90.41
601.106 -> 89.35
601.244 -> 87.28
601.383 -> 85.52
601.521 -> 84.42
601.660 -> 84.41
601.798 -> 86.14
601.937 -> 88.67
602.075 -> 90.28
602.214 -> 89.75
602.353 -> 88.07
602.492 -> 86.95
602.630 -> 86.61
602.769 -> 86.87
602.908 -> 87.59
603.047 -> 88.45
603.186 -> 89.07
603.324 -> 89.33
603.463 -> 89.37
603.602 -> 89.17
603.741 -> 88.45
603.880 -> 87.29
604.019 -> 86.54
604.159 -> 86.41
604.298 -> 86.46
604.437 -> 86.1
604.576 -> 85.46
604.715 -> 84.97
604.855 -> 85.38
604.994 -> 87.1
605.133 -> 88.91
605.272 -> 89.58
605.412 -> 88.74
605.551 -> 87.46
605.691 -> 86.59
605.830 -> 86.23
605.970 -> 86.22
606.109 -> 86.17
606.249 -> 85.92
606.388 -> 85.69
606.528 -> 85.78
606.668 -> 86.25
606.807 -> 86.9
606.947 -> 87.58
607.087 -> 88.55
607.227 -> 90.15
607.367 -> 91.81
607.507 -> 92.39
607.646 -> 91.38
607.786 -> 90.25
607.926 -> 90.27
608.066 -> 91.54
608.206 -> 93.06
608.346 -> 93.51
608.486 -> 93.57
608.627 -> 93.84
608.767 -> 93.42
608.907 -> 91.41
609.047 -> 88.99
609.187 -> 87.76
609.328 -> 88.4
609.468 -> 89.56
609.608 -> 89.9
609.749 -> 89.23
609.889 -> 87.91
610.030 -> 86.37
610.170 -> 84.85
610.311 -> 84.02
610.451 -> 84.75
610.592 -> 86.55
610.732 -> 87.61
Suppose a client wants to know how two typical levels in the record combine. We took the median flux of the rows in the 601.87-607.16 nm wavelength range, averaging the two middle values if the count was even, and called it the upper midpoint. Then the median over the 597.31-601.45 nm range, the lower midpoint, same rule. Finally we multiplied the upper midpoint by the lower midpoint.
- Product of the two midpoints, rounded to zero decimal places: 7723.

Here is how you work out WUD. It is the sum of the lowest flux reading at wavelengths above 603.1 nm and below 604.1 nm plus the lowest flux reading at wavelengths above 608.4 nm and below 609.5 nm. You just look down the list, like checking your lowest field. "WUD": 174.3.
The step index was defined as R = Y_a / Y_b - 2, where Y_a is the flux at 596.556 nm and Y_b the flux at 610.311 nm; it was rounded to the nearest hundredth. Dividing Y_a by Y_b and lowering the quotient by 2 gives -0.96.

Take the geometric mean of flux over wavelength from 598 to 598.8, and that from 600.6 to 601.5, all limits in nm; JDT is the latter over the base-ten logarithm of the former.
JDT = 45.5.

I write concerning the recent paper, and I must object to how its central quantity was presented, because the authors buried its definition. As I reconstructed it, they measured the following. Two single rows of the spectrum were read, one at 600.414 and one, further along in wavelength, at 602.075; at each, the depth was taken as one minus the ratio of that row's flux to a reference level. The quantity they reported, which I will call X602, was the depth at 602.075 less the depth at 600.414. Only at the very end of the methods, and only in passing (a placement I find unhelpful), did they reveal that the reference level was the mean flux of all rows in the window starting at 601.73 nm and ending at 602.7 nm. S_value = -0.03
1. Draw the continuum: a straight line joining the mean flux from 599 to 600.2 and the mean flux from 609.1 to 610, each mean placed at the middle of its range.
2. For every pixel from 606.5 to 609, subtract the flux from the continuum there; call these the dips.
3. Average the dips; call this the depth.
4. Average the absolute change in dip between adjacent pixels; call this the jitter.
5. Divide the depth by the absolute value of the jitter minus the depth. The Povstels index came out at -0.7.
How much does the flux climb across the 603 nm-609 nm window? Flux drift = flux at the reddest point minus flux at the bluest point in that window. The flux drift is 3.0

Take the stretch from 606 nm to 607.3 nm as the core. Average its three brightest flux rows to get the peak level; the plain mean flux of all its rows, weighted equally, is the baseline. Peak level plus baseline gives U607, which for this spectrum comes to 176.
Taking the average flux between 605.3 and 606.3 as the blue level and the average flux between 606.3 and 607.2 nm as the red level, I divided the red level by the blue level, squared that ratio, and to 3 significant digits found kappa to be 1.00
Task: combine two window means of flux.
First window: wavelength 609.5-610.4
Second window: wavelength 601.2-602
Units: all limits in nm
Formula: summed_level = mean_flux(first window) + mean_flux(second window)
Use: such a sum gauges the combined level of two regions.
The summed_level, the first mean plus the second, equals 173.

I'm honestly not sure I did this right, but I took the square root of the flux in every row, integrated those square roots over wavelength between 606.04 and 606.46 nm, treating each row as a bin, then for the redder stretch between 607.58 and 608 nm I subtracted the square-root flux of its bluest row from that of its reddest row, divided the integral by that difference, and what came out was -67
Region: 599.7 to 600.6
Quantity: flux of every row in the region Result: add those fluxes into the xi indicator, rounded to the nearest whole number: 622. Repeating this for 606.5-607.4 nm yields 617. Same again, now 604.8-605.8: 614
